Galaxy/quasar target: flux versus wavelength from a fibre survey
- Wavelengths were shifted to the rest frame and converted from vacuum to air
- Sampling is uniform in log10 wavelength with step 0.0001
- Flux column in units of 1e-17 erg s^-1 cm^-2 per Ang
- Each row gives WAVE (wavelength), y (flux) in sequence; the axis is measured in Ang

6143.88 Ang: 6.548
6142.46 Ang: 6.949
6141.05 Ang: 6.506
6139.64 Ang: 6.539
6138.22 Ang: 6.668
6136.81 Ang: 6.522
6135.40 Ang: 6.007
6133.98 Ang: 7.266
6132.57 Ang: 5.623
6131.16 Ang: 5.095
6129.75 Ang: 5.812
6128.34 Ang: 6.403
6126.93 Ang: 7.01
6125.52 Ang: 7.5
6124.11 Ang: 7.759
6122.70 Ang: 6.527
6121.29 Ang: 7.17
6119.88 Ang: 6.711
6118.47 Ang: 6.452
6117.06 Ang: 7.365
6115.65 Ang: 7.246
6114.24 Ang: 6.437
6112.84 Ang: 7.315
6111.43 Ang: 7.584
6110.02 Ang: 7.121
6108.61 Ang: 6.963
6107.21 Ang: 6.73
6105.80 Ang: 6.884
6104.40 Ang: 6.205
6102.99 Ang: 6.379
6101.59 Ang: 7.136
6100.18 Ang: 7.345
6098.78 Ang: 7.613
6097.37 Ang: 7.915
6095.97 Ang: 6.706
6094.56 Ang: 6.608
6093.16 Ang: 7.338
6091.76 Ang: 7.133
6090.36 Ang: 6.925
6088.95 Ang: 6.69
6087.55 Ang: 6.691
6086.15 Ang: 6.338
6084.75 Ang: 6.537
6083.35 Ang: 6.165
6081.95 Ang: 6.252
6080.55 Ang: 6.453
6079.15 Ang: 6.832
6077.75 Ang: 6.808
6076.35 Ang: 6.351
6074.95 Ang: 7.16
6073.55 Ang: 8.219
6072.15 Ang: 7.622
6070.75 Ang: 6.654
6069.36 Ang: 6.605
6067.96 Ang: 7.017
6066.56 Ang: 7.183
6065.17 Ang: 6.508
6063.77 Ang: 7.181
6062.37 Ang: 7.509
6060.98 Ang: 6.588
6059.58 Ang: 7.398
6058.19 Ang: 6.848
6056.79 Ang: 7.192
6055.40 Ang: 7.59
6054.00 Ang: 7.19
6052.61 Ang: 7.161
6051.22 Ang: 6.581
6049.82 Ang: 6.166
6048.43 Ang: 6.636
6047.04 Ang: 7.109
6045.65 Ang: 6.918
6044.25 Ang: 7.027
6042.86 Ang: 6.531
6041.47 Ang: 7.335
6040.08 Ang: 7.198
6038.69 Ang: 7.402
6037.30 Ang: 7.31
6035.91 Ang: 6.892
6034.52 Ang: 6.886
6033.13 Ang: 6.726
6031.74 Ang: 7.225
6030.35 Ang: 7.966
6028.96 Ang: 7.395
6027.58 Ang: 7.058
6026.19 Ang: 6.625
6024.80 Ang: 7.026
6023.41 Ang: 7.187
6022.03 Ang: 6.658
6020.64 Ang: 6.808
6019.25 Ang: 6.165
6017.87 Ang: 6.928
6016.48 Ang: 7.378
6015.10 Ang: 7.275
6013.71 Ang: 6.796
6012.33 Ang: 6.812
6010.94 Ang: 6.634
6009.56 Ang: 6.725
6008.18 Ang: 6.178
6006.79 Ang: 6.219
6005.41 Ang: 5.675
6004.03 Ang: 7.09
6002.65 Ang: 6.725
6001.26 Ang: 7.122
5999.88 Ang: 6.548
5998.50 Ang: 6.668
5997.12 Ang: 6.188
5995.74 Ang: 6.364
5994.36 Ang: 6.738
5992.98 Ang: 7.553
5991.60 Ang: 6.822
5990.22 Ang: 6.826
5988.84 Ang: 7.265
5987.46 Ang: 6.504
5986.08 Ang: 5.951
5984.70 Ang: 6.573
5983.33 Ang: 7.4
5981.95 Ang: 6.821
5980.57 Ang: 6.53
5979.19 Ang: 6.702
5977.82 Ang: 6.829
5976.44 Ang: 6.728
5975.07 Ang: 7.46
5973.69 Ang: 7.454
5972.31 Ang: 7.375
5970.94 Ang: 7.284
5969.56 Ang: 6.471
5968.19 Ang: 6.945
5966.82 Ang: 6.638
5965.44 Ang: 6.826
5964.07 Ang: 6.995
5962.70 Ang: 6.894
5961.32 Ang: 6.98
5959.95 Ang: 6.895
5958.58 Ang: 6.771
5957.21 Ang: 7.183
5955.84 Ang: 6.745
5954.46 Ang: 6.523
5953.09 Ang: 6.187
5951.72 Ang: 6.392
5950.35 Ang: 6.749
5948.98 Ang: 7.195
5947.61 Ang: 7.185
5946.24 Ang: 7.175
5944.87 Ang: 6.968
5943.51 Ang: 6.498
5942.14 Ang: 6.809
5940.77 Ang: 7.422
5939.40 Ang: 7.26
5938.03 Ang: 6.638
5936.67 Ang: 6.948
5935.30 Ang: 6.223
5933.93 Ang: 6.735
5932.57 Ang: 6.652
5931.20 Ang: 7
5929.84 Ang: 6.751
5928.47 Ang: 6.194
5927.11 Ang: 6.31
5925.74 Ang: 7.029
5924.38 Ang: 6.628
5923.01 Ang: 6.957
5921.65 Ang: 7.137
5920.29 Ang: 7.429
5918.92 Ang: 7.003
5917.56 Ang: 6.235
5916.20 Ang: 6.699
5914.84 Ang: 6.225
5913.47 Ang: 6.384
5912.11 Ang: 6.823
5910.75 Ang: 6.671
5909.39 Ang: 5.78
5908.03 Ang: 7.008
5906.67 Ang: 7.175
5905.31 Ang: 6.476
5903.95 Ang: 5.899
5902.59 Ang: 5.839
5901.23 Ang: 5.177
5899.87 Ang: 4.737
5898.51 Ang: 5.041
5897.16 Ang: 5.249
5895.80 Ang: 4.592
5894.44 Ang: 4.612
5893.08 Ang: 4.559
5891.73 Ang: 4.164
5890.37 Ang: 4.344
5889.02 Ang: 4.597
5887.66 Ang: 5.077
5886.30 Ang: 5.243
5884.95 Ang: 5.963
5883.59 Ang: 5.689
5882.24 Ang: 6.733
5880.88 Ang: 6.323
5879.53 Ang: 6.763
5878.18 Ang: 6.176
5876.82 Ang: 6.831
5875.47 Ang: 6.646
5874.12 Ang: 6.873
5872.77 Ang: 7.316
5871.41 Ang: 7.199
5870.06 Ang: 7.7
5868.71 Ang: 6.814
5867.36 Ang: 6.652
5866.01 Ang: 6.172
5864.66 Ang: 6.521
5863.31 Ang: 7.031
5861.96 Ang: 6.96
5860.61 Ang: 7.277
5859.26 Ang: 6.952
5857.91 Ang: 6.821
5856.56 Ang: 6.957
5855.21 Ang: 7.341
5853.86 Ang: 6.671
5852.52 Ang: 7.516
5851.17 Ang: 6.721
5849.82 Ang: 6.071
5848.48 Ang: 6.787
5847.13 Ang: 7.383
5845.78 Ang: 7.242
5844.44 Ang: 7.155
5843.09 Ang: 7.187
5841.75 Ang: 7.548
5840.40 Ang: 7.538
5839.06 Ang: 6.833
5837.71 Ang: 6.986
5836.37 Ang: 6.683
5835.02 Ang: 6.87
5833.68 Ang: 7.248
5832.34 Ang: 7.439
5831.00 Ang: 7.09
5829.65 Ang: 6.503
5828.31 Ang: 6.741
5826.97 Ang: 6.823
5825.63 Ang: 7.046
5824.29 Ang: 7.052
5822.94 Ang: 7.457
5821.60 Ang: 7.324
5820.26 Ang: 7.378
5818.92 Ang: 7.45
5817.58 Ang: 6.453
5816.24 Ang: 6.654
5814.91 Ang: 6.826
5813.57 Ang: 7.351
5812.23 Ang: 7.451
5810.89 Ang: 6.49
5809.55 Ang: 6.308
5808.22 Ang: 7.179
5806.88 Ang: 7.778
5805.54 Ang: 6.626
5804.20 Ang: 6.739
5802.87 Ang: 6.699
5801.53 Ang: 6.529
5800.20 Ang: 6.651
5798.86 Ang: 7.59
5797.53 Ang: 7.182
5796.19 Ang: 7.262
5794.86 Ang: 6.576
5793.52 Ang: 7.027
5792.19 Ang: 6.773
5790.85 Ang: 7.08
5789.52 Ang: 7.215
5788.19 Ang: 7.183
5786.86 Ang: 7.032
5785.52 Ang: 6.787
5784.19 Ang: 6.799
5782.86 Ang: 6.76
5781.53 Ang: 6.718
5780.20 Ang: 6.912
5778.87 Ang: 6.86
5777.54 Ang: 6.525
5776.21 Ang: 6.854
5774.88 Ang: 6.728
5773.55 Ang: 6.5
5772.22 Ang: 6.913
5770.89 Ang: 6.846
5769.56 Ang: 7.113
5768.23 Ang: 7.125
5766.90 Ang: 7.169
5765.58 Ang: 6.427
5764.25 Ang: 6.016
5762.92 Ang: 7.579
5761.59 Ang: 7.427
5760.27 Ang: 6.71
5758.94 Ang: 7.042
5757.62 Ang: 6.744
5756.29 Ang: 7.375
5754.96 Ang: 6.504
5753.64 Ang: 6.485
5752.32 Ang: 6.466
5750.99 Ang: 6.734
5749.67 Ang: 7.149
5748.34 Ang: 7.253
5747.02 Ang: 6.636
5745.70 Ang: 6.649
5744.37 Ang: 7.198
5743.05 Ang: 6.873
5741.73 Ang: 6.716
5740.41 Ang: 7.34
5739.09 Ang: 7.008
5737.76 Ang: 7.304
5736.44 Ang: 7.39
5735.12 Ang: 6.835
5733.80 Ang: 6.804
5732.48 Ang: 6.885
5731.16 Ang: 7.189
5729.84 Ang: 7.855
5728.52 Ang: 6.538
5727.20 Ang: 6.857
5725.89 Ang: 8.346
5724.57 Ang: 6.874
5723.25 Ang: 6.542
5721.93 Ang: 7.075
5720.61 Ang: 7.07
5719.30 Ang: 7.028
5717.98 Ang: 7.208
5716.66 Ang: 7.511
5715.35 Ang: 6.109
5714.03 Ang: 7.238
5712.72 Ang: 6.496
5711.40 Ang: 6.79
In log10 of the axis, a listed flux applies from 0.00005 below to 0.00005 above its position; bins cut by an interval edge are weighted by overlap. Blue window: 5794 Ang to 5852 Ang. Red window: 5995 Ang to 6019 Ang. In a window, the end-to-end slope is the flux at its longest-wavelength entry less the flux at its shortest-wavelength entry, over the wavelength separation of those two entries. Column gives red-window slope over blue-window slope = 10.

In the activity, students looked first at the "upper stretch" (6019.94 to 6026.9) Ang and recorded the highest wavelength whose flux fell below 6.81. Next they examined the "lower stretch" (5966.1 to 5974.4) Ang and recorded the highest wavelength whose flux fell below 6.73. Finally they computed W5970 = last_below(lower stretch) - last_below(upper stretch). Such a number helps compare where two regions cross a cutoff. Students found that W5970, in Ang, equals -56.6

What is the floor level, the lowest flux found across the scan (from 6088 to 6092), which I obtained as 6.69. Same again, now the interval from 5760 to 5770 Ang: 6.016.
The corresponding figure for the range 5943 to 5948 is 6.498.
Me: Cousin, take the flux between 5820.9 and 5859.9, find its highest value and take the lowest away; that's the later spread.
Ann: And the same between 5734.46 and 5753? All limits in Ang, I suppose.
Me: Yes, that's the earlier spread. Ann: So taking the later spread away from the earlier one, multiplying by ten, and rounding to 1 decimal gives -5.5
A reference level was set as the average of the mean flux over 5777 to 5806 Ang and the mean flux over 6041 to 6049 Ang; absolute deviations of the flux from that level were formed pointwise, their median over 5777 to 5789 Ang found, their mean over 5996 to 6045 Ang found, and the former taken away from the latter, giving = 0.22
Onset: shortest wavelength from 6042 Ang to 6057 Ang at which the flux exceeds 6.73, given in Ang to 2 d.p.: 6044.25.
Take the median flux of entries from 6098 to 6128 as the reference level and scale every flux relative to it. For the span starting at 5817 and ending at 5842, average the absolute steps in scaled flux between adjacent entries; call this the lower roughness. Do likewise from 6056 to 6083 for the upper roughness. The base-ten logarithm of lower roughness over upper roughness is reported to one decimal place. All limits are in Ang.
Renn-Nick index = -0.3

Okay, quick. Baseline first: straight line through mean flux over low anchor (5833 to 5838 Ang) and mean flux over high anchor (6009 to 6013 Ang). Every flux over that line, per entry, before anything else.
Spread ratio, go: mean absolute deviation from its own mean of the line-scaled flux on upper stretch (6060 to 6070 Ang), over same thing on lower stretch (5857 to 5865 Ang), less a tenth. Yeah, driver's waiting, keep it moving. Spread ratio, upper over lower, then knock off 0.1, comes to 1.9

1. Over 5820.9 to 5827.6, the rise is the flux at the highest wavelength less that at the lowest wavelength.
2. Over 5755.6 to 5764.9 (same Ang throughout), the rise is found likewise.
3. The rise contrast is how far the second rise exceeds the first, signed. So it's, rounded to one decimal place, -0.9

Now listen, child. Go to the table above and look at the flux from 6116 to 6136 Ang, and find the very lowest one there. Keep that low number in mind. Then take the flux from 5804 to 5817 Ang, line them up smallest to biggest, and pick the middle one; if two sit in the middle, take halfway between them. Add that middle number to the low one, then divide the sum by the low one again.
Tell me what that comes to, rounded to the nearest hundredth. 2.33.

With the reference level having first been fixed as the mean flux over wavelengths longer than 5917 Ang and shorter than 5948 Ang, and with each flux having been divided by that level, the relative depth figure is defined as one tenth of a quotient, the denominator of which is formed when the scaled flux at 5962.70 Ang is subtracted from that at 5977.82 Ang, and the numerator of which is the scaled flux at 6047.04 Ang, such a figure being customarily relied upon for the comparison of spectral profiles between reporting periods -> -11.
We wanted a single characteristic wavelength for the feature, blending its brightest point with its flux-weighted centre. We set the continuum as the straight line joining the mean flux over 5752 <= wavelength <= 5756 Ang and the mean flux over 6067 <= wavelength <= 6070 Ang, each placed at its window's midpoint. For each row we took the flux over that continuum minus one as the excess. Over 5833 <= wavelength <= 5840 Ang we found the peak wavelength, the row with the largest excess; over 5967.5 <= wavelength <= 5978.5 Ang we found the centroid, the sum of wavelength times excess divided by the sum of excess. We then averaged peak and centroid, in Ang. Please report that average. 5903.5 Ang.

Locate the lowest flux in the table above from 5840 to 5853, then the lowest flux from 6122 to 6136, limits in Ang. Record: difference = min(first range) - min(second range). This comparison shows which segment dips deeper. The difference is 1.0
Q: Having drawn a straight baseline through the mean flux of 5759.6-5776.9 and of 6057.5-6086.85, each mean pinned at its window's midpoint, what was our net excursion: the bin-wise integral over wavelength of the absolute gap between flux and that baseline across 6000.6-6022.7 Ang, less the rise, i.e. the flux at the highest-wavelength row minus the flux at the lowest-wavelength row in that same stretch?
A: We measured 8.2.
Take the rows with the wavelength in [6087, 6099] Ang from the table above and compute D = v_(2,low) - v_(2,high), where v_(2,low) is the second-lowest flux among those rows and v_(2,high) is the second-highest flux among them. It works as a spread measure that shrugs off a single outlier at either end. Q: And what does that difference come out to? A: -0.92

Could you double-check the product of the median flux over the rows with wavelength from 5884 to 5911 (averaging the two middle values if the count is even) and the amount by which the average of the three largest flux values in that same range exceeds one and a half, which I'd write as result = 28.4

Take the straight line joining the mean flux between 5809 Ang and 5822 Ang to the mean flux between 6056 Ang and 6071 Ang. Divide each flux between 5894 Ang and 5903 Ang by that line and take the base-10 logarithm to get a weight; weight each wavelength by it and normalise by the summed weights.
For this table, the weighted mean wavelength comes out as 5898.0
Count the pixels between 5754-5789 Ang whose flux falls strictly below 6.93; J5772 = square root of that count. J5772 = 4.1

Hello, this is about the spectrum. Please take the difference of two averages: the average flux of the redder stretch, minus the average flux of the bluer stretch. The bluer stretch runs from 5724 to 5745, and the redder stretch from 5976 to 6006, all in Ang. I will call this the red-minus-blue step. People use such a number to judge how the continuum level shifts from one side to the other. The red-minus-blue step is -0.42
